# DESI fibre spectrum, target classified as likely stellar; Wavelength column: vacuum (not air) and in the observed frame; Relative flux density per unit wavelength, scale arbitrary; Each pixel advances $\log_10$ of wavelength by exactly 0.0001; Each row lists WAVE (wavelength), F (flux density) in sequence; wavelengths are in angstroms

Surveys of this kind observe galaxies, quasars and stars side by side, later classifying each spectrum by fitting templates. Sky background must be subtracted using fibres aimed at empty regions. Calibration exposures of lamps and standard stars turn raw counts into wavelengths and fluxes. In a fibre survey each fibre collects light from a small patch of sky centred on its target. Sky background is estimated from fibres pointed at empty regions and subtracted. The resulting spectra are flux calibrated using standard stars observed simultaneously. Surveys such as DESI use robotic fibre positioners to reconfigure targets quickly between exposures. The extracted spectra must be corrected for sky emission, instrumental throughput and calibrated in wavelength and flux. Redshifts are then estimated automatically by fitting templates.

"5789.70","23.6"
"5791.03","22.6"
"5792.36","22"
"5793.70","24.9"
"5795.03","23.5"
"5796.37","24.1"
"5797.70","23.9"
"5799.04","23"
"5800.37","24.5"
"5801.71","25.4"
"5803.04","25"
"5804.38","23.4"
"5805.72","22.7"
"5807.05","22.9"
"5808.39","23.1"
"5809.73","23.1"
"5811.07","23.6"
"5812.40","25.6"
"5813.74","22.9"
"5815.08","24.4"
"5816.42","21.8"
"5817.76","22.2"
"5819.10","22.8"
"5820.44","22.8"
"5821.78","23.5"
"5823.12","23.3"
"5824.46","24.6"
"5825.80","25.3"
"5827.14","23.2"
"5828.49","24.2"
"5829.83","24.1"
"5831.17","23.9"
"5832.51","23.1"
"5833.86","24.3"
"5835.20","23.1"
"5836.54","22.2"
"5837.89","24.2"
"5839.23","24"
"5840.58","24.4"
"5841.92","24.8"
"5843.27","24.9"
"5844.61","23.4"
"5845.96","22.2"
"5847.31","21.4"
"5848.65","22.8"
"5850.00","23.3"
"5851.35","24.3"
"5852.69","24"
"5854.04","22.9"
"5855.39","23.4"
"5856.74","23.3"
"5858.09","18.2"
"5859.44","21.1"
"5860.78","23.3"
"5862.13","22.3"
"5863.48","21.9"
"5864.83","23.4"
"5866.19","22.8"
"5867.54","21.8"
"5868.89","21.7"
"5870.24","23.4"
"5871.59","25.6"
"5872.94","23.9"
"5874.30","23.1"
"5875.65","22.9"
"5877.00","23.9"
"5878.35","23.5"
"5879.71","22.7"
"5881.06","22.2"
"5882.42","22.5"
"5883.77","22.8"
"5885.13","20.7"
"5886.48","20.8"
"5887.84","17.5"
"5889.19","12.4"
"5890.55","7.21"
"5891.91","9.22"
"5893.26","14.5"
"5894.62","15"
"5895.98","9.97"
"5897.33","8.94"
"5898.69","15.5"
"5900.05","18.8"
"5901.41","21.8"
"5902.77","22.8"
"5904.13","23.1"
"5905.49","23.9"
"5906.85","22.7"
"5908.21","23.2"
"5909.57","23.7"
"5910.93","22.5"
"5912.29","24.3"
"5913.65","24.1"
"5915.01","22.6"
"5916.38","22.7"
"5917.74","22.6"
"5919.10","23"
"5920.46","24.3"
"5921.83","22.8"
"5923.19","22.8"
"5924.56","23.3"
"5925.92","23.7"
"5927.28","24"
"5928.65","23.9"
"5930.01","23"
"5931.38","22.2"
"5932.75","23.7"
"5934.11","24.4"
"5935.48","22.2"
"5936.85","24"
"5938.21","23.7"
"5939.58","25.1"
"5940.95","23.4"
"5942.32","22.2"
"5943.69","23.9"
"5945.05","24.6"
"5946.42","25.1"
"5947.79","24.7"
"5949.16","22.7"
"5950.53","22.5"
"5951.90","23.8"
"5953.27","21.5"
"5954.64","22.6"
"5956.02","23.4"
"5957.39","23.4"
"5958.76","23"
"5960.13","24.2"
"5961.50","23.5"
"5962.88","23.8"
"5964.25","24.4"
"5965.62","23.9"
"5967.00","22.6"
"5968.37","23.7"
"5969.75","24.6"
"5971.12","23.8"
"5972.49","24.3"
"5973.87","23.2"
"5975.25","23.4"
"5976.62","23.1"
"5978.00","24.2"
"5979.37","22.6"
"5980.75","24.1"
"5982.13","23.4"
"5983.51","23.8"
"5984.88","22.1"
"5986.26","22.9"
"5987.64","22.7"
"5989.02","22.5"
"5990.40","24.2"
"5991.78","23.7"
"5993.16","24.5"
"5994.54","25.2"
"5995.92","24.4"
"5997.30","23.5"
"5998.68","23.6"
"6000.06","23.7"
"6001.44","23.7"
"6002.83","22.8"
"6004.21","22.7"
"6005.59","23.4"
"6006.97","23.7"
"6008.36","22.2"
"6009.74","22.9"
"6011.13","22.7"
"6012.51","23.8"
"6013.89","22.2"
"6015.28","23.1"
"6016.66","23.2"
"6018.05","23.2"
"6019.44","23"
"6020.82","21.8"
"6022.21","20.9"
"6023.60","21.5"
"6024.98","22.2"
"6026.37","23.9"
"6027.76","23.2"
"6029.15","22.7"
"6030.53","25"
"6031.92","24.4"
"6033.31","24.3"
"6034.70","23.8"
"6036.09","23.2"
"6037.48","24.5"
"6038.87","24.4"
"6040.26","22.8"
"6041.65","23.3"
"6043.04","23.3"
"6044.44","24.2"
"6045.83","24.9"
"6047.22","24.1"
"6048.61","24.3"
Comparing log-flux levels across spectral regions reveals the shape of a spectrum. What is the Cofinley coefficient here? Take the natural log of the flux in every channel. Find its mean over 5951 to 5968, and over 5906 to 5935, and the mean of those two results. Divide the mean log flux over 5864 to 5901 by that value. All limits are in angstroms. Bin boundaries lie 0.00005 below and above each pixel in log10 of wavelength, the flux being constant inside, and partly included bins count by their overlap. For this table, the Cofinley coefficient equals 0.92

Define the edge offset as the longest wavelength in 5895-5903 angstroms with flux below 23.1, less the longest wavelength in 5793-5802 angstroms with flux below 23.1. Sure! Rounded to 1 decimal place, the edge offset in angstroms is 103.7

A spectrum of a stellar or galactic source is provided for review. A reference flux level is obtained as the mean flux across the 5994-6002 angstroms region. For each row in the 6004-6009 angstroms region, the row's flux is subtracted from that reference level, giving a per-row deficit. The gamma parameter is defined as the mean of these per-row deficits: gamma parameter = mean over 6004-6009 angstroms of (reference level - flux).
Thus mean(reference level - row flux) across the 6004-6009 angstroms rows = 1.0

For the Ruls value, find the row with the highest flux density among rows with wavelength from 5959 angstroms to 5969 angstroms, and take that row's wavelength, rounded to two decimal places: 5964.25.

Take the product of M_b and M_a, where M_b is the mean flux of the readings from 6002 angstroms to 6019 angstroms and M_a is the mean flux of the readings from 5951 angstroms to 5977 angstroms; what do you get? 540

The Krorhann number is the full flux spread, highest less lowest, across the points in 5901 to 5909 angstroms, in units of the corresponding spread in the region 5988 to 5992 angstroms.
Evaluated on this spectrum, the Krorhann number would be 1.2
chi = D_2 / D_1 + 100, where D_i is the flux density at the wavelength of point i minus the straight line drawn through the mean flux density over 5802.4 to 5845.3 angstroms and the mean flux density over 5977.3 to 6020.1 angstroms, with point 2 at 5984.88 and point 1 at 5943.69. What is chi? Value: 97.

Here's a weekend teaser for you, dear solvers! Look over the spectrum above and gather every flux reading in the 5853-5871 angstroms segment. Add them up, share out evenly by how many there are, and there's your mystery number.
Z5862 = 22.3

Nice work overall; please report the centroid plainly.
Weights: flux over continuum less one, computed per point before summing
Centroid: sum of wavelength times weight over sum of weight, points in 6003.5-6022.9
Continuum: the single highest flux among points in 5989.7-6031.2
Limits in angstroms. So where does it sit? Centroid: 6014.0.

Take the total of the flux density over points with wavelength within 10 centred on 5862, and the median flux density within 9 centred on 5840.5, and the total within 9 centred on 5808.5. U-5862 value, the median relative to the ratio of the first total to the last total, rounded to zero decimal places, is 26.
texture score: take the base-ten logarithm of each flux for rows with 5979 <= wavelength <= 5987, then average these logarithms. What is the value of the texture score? 1.364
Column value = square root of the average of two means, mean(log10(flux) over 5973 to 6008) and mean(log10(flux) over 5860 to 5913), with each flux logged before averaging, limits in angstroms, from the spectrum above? 1.15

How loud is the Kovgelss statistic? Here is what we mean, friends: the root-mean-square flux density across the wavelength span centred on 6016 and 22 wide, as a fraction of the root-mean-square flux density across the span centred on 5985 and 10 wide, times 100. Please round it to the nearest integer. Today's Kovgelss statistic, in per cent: 99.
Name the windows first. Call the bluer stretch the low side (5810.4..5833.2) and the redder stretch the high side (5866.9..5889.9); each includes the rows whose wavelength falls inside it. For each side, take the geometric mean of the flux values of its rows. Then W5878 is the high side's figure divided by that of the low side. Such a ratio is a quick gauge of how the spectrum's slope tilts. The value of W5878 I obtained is 0.92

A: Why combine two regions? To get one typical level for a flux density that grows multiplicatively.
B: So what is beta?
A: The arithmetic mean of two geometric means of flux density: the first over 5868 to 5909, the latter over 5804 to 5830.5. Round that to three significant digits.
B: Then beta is 21.0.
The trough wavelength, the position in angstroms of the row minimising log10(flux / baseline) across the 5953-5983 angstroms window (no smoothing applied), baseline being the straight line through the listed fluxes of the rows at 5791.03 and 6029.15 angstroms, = 5953.27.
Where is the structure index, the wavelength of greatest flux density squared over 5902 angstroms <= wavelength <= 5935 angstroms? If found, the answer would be 5934.11 angstroms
